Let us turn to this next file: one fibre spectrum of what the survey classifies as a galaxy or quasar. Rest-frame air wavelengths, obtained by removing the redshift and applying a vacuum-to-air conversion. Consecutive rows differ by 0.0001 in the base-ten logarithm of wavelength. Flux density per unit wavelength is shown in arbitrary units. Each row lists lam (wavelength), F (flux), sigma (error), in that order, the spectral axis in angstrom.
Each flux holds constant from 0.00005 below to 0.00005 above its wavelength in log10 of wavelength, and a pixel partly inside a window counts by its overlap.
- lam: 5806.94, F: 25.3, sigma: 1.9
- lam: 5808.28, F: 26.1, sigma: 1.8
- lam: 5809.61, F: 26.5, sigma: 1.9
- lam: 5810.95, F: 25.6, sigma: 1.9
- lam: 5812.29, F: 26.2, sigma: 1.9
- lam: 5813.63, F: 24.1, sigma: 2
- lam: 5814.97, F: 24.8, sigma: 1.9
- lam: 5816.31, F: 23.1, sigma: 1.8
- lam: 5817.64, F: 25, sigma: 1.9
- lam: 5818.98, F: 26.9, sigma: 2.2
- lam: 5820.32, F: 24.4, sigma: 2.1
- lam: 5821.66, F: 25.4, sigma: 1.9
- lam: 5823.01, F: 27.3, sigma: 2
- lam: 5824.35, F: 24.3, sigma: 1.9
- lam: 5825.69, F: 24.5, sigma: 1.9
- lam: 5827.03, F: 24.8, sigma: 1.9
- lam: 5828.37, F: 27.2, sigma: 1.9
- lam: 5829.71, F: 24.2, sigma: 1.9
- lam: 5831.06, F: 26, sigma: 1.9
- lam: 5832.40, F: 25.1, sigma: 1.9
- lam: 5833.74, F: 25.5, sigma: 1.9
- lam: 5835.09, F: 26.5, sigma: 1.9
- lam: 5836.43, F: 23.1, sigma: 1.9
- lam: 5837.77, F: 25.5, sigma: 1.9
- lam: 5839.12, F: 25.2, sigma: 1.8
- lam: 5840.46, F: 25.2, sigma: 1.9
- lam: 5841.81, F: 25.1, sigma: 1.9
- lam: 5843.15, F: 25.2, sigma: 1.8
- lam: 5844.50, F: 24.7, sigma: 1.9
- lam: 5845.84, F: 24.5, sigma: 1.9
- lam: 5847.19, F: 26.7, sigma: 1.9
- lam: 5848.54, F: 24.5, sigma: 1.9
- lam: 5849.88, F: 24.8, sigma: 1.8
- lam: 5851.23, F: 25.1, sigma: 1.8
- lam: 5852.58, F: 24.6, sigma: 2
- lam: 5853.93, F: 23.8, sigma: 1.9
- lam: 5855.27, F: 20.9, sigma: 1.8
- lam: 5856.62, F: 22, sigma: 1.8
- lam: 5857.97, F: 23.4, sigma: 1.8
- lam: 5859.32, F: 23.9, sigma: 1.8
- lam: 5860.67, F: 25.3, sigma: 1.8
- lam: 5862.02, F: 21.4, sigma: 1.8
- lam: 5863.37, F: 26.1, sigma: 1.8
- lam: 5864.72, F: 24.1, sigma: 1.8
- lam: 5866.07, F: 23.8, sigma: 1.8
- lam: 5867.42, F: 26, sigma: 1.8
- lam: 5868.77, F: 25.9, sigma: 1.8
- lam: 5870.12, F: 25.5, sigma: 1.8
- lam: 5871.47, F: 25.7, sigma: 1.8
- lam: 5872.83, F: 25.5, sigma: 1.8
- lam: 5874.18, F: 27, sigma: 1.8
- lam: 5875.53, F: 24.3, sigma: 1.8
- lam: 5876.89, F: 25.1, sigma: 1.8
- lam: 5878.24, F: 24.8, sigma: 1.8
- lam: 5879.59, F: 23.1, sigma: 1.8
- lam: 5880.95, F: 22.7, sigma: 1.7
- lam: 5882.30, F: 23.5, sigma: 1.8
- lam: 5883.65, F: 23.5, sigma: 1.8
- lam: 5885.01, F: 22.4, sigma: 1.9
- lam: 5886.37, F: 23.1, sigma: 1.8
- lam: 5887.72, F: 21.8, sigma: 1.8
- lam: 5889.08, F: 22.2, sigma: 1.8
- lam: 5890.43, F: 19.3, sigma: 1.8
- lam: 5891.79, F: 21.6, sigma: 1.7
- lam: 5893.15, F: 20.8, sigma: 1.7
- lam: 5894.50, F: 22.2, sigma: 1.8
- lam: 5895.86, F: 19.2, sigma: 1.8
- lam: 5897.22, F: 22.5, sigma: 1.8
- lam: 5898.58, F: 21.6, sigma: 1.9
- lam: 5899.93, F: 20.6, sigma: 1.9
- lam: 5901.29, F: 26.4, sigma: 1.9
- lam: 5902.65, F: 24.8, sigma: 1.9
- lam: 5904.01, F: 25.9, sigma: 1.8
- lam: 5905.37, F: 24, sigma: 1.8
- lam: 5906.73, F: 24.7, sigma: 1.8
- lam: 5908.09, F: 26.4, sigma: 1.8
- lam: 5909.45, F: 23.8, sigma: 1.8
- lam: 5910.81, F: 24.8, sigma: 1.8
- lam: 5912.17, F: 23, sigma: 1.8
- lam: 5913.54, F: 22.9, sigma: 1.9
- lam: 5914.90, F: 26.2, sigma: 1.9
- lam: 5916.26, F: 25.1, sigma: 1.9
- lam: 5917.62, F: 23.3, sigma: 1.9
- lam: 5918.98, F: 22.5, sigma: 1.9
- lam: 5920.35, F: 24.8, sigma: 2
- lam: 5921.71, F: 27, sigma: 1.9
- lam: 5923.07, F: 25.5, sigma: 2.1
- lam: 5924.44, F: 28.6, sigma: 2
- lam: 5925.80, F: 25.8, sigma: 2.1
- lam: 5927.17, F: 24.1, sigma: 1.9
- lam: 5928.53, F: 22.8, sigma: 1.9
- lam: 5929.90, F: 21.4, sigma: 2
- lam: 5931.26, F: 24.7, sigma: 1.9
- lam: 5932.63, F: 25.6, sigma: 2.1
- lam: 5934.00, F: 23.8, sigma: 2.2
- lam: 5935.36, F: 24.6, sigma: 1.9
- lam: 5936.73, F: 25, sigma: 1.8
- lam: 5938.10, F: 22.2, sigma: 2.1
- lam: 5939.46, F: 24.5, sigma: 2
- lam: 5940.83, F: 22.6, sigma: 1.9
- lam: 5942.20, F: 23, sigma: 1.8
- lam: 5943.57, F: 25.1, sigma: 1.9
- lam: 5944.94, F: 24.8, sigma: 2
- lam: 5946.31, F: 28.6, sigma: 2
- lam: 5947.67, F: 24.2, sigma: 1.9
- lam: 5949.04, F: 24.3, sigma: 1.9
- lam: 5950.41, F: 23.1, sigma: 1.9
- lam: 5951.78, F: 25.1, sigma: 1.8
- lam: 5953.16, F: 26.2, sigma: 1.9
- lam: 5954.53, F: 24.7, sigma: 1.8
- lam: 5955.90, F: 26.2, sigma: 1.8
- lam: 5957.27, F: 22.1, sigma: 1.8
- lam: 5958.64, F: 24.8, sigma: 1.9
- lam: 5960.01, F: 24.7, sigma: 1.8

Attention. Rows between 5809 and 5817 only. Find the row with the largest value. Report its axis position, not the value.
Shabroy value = 5809.61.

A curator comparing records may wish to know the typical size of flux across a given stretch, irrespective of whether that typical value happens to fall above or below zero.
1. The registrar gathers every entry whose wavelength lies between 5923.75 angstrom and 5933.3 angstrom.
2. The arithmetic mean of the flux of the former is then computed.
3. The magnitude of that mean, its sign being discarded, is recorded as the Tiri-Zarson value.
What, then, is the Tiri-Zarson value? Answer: 24.7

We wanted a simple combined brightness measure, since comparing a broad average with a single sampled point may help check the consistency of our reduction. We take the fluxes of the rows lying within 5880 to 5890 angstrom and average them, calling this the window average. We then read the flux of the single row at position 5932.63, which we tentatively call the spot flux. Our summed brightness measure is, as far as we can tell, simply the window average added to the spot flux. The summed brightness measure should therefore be 48.3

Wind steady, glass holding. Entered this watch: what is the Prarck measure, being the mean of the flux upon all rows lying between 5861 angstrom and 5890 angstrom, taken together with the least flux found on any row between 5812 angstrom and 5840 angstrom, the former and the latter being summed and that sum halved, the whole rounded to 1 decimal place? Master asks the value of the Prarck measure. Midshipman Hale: 23.6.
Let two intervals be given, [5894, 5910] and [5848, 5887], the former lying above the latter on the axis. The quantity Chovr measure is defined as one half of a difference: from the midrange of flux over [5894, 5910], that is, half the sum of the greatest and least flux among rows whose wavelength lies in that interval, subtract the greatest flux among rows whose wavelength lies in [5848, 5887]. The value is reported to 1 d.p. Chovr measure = -2.1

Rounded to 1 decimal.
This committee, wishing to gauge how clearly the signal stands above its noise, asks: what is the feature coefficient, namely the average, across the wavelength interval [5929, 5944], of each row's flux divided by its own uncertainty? 12.2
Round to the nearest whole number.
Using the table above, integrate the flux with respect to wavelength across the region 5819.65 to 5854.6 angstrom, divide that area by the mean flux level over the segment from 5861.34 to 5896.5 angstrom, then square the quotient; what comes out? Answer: 1397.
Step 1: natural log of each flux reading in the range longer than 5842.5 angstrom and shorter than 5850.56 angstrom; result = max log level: 3.28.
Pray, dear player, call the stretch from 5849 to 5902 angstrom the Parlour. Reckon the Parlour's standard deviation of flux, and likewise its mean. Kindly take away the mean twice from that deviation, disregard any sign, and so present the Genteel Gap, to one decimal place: 45.0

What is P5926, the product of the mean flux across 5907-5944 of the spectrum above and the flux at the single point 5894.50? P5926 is 542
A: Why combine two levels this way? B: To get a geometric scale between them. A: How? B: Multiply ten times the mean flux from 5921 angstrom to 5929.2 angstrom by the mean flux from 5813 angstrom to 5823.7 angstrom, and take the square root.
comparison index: 80.3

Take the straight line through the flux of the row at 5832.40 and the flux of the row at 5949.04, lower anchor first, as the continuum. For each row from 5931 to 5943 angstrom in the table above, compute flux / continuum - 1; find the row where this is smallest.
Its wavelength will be 5938.10 angstrom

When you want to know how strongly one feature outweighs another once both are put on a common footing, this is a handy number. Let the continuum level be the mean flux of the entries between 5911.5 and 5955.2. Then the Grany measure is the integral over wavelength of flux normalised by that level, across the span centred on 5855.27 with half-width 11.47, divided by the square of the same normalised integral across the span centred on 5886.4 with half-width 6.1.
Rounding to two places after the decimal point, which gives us 0.18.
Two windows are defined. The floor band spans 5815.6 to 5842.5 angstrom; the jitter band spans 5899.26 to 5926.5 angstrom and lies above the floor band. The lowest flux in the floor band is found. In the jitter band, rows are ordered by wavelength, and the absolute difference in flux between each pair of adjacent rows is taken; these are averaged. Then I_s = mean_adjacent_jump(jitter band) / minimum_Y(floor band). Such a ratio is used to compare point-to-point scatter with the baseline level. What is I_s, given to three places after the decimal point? 0.085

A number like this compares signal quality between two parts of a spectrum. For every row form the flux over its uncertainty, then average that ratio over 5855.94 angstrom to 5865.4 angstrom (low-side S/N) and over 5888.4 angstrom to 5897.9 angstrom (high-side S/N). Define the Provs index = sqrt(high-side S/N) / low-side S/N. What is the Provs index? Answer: 0.26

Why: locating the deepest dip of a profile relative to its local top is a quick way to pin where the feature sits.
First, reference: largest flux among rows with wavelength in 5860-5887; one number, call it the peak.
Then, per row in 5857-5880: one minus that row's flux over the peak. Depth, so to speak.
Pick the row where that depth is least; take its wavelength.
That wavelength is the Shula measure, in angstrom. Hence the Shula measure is 5874.18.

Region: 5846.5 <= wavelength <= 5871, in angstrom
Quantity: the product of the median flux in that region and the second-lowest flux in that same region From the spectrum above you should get 525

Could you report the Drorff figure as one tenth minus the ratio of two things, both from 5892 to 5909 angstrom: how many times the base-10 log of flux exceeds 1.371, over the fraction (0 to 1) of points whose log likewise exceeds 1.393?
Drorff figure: -18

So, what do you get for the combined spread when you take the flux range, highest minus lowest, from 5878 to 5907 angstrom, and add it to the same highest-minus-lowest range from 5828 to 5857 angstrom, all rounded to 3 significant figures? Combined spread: 13.5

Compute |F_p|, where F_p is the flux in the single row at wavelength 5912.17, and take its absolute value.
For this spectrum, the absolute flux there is 23.0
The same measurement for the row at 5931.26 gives 24.7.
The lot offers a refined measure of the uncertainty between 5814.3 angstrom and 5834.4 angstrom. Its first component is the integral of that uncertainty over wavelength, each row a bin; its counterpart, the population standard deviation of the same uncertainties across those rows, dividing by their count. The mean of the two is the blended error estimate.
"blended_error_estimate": 19.5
